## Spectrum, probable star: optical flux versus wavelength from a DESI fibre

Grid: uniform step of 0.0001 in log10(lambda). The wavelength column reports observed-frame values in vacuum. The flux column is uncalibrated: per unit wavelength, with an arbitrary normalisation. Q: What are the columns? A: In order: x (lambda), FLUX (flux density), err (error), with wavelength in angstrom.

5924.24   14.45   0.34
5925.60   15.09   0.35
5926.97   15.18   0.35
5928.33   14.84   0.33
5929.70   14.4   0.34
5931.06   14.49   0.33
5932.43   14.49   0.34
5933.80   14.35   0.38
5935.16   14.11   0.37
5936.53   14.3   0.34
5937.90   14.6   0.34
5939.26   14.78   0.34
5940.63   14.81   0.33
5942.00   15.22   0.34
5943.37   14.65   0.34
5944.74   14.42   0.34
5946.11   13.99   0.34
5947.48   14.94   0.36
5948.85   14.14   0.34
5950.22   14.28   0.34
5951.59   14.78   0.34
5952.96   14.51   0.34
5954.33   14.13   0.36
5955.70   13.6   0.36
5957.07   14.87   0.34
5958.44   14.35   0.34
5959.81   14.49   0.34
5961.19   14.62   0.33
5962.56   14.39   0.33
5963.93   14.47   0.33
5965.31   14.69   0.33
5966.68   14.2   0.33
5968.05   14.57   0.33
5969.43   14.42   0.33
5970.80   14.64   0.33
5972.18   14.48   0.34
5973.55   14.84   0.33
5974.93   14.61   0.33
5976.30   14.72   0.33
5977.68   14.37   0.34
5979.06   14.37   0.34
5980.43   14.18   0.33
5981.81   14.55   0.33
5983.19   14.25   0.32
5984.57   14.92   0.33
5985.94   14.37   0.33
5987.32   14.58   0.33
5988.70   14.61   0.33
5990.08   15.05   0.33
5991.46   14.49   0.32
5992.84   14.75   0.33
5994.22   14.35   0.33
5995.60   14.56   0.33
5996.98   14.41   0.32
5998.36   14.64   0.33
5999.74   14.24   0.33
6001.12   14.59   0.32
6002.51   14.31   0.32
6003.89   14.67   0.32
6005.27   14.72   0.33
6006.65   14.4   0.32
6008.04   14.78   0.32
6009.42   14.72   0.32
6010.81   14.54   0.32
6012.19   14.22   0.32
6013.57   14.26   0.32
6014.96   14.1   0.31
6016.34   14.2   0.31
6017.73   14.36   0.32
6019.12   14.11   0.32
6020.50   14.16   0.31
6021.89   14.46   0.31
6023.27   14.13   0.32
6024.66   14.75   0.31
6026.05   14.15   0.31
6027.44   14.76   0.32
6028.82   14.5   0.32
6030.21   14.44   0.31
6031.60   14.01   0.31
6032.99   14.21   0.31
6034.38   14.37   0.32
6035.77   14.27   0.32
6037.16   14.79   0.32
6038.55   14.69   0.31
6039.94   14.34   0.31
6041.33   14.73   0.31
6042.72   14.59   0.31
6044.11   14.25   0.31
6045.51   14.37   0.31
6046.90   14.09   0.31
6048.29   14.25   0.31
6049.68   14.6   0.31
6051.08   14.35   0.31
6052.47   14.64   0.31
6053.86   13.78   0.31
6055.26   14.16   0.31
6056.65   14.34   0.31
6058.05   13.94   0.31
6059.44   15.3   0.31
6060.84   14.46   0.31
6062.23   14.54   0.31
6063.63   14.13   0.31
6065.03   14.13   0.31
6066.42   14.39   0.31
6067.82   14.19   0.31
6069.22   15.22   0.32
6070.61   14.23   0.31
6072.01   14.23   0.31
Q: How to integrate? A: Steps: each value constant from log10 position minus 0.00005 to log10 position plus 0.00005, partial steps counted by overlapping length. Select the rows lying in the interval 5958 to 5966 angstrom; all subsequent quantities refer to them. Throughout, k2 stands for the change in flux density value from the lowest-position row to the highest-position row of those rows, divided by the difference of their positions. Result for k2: 0.049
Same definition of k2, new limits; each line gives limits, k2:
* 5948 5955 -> -0.002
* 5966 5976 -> 0.050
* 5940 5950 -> -0.082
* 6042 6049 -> -0.061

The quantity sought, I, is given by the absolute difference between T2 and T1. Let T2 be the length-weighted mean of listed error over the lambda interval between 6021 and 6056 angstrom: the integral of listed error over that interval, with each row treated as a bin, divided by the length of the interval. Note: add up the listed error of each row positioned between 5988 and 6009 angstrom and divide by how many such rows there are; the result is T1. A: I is 0.013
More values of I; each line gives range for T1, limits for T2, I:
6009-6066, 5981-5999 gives 0.015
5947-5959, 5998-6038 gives 0.029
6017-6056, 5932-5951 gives 0.033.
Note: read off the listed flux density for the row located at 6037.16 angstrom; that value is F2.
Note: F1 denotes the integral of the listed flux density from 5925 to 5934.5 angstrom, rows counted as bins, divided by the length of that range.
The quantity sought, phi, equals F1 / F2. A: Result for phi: 0.99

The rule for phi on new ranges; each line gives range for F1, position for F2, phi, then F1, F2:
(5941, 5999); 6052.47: 0.99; 14.5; 14.64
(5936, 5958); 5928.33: 0.98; 14.5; 14.84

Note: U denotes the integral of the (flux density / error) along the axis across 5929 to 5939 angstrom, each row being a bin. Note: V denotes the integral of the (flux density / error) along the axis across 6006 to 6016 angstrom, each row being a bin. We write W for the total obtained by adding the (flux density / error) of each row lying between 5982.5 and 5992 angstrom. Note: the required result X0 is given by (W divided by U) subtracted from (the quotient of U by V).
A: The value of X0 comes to 0.2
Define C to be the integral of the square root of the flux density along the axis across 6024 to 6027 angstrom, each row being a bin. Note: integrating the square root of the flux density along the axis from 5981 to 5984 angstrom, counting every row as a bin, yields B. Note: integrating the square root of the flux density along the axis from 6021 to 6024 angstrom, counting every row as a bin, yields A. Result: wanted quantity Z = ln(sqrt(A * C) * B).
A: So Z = 4.9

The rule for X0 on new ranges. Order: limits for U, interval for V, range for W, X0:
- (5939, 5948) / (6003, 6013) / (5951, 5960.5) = 0.1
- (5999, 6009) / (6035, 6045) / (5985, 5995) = 0.3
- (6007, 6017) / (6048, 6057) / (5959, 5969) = 0.4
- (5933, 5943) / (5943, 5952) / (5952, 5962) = 0.4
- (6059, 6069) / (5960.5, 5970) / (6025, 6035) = 0.4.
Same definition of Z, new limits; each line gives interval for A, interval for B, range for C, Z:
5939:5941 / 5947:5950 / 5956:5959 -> 4.7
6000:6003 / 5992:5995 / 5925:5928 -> 4.9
